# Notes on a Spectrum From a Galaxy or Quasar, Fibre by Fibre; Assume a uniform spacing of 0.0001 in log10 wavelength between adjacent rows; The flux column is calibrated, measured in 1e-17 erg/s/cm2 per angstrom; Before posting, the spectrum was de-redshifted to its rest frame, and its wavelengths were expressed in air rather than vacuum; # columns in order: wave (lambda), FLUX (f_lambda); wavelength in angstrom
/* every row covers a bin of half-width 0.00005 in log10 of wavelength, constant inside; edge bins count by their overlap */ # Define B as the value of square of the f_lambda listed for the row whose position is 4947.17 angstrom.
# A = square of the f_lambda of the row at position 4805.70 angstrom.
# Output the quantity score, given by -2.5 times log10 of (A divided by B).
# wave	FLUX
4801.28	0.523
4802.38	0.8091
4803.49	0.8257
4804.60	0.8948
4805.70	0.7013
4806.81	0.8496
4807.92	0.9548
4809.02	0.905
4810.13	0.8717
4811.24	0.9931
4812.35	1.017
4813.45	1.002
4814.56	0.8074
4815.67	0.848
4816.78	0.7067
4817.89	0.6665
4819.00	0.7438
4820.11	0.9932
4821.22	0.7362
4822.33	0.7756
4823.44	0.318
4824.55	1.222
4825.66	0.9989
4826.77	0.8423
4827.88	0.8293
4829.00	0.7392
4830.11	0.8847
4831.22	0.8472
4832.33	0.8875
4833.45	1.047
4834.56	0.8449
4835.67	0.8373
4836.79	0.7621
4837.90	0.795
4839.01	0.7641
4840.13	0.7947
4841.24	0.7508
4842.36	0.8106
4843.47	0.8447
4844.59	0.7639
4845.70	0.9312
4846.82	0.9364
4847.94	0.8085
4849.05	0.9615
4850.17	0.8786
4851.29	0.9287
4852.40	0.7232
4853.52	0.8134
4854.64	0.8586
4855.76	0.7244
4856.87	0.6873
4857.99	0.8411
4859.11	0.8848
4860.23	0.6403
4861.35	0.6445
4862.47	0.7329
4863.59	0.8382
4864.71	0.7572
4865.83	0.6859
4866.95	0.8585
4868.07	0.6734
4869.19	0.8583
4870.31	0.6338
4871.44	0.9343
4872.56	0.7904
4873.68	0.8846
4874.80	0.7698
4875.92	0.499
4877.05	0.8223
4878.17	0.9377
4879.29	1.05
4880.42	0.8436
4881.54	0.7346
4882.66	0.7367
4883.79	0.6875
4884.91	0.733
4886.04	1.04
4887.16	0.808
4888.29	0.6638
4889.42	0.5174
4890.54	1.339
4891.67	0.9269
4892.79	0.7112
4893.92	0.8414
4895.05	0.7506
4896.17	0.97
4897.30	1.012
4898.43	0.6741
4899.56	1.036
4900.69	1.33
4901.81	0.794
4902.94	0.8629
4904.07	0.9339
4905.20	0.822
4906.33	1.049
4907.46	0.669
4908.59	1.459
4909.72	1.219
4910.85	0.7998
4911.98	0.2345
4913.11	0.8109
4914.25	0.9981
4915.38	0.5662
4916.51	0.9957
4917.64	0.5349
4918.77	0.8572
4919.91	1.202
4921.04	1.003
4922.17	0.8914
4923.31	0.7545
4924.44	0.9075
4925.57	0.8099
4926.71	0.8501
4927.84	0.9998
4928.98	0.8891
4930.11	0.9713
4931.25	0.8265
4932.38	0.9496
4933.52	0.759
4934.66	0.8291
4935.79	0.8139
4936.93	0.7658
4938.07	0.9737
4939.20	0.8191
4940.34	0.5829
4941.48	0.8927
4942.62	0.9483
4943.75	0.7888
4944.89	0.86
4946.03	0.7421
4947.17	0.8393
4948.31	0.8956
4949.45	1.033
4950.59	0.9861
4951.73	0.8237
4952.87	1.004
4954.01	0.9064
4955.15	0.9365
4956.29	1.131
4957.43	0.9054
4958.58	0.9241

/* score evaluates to 0.4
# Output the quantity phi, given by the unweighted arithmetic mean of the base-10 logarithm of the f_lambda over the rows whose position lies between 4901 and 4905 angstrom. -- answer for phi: -0.065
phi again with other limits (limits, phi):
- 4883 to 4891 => -0.102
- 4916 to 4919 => -0.114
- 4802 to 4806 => -0.094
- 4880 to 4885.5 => -0.128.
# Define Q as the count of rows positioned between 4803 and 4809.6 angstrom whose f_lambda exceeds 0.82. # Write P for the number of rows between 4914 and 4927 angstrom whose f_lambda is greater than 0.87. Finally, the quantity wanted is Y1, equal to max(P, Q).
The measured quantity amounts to 6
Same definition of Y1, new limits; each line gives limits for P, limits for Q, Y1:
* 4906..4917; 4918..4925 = 5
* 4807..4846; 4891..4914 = 13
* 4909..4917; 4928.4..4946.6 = 9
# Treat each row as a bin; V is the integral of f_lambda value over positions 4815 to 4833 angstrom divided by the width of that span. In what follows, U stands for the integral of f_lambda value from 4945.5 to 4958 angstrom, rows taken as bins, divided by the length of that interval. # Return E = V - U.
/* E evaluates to -0.11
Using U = 0.928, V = 0.82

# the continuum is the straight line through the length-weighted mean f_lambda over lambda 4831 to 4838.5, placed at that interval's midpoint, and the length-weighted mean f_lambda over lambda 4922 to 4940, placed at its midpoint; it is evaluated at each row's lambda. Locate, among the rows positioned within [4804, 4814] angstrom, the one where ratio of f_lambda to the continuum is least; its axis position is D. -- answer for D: 4805.70 angstrom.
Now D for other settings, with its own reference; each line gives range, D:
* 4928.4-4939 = 4933.52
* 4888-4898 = 4889.42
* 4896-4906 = 4898.43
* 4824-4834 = 4829.00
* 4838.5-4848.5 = 4841.24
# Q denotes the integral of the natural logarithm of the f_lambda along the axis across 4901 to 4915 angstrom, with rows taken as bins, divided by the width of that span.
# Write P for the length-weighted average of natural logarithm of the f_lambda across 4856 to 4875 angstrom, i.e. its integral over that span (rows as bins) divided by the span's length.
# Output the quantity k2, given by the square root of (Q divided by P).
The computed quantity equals 0.84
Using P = -0.27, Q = -0.189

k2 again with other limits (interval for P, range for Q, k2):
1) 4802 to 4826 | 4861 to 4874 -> 1.16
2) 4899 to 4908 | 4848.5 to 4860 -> 1.54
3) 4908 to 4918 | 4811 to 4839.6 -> 0.85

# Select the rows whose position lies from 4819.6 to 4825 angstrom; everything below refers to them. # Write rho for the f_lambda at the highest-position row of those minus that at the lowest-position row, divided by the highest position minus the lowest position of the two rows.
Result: 0.05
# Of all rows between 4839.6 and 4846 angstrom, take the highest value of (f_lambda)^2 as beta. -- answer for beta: 0.87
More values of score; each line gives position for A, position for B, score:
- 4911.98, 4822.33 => 2.6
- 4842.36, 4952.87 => 0.5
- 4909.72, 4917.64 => -1.8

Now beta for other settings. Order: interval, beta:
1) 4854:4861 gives 0.78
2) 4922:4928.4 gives 1.00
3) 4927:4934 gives 1.00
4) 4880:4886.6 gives 1.08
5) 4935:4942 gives 0.95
